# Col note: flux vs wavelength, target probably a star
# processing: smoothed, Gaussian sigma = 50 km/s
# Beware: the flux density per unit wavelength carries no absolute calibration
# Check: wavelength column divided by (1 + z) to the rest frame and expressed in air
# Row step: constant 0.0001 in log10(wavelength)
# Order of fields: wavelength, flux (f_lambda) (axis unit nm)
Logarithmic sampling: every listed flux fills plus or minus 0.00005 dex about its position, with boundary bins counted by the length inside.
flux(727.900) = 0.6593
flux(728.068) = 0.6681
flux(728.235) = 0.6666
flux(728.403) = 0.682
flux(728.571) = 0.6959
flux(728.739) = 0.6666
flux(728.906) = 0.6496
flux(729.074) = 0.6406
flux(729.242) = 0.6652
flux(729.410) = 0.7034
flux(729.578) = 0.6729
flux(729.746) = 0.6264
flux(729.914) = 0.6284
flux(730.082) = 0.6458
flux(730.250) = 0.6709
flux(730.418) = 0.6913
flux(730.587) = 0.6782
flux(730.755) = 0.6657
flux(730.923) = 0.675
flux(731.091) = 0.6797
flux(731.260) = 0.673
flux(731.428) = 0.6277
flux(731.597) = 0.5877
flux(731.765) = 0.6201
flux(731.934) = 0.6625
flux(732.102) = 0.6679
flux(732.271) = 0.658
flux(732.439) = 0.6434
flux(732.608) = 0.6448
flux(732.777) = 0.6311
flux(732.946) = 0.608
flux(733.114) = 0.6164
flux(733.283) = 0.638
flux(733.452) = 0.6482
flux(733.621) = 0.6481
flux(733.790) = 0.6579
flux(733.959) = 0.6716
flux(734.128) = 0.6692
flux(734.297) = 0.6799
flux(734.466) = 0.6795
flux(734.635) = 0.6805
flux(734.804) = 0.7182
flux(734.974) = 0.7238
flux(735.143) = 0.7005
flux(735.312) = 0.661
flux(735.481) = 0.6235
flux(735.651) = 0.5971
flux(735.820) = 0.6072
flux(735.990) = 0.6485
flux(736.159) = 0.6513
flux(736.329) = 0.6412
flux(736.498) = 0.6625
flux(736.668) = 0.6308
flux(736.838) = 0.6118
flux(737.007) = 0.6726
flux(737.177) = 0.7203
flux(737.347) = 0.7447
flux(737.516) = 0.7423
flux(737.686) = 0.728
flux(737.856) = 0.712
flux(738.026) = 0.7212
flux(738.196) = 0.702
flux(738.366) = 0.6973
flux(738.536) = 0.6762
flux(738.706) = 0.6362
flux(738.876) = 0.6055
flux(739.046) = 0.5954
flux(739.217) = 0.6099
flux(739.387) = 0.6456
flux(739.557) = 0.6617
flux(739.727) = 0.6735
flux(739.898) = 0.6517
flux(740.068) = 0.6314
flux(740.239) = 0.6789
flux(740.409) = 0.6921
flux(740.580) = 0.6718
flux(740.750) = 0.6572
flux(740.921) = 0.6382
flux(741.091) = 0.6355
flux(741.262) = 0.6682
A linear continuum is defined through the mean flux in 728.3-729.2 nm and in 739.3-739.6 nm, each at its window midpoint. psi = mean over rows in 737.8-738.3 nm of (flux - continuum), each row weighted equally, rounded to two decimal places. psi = 0.06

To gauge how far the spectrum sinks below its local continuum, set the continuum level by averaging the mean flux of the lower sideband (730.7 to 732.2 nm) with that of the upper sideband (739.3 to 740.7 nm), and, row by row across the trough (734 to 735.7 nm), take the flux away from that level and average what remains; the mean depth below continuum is -0.02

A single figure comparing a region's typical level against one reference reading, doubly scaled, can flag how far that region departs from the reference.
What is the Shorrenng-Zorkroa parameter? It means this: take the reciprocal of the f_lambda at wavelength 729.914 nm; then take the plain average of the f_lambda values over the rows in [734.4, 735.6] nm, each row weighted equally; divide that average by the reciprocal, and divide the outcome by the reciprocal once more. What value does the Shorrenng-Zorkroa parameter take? 0.27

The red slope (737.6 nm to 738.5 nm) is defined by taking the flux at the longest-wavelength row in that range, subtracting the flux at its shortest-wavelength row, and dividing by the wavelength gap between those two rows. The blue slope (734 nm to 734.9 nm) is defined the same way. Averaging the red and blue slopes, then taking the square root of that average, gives 0.12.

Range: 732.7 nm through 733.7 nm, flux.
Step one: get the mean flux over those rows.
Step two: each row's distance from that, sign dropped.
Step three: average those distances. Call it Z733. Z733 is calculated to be 0.013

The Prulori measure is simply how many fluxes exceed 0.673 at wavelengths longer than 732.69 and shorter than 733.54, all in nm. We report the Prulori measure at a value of 0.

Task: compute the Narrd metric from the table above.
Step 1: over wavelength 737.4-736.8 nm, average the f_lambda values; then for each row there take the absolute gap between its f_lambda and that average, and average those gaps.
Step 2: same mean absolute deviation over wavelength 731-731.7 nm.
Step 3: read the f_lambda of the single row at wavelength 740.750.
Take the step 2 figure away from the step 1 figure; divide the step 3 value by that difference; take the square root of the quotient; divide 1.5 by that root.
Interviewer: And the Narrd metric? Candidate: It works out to 0.19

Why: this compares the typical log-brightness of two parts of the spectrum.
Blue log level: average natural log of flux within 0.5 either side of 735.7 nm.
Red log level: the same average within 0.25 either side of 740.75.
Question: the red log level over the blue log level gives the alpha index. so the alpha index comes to 0.92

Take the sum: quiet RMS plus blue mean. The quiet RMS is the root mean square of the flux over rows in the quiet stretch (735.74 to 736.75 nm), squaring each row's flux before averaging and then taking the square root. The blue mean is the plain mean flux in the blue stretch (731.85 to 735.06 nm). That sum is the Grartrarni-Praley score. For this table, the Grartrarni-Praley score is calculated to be 1.30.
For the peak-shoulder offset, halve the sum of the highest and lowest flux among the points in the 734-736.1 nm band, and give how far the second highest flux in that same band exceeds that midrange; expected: 0.058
